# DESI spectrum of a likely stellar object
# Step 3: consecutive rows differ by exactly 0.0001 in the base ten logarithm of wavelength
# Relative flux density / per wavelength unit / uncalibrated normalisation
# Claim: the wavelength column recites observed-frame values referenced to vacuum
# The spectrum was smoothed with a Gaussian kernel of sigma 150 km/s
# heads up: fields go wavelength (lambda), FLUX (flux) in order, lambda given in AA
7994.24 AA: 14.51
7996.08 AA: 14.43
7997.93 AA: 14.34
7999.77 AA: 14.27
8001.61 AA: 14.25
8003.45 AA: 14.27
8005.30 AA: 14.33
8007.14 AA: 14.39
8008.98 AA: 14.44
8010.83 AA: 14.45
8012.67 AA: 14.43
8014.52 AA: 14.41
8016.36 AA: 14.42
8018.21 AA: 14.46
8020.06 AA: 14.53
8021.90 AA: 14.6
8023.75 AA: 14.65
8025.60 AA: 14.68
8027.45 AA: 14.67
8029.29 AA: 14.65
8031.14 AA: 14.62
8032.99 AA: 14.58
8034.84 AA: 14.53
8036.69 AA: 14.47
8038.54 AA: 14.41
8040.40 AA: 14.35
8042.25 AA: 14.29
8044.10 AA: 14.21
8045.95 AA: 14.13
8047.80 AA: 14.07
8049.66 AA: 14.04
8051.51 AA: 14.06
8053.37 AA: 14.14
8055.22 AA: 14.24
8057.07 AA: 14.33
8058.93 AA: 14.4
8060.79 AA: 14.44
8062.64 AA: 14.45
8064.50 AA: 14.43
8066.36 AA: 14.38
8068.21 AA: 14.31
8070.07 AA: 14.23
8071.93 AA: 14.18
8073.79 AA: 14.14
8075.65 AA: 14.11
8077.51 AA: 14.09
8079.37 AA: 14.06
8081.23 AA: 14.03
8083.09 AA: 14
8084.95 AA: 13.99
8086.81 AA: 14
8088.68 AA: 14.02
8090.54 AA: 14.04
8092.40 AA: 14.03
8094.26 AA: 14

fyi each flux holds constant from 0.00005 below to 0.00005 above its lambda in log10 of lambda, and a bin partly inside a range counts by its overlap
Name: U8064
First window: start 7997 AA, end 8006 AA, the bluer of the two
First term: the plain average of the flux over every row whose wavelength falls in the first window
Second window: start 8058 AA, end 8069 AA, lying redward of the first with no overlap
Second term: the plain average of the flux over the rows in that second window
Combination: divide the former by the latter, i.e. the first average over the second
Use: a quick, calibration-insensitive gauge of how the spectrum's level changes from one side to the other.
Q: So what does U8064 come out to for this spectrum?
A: 0.99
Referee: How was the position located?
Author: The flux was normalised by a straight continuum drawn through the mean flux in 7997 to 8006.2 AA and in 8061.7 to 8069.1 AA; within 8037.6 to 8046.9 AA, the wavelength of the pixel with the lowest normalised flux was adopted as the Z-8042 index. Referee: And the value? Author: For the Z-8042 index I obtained 8045.95 AA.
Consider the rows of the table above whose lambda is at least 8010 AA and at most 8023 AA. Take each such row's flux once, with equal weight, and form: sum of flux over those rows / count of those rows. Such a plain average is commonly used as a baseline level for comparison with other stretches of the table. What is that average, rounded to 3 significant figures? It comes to 14.5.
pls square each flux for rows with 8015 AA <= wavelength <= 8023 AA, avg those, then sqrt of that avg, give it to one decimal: 14.5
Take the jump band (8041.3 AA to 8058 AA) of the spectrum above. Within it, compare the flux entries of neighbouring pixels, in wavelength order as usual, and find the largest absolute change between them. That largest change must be 0.10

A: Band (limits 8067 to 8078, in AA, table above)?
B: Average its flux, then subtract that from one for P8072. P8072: -13.2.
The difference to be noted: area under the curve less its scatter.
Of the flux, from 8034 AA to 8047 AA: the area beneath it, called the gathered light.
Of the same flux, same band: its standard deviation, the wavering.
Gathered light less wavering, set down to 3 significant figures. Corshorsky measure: 186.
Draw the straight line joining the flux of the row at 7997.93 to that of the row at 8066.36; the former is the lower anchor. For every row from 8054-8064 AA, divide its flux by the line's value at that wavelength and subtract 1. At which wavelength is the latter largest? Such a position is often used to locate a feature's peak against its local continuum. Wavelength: 8062.64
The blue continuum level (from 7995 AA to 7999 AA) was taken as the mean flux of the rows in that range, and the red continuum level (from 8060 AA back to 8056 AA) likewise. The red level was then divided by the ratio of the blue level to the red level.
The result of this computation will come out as 14.3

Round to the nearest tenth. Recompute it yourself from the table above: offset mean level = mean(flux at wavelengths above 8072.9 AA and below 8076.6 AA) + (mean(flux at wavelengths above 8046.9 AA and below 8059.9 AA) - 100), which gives -71.7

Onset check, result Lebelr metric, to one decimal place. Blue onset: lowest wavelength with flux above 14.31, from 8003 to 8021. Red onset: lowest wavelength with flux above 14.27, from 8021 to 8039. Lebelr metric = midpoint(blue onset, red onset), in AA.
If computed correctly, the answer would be 8013.6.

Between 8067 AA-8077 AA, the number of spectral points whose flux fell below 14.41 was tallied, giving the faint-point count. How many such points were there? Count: 5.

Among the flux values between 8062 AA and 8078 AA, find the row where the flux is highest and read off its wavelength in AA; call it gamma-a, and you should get 8062.64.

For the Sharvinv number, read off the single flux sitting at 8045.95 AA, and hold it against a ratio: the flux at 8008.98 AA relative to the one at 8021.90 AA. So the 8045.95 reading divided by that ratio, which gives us 14.3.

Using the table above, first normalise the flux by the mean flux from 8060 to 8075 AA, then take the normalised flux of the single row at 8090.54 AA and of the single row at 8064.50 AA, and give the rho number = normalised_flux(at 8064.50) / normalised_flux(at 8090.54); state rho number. 1.03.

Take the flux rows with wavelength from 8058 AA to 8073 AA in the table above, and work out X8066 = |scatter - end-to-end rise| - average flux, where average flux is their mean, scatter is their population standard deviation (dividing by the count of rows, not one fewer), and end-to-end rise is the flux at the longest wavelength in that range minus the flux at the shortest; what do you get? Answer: -14.0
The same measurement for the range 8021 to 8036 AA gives -14.5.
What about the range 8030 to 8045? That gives -13.9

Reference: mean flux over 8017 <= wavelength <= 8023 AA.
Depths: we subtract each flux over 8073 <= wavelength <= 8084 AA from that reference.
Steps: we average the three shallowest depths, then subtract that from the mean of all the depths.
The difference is 0.042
